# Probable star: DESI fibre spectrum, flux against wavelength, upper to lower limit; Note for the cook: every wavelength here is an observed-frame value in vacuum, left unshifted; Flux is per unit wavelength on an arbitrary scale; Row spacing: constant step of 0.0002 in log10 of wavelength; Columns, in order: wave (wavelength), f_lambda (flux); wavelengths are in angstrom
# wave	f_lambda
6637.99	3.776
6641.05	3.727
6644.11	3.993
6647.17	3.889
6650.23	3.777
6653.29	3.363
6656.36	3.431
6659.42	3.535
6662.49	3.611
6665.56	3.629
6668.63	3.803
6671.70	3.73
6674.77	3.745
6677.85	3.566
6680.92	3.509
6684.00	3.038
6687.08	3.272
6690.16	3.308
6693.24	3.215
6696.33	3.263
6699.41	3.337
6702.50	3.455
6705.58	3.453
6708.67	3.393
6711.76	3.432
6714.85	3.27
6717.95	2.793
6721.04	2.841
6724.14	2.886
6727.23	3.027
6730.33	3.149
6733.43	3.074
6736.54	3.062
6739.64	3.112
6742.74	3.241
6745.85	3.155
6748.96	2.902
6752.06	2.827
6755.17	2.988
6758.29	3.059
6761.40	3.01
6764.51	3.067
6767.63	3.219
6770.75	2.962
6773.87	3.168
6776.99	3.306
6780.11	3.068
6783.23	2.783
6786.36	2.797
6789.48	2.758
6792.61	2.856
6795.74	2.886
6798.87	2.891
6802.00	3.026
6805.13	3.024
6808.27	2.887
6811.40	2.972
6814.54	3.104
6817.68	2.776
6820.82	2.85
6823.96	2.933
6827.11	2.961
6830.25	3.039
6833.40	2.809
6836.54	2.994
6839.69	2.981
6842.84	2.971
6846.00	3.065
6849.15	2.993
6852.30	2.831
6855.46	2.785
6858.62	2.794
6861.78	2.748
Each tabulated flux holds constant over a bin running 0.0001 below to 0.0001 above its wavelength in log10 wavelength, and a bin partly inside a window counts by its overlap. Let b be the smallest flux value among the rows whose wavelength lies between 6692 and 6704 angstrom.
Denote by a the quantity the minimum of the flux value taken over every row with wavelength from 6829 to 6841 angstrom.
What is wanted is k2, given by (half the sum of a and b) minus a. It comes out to 0.20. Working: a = 2.809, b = 3.215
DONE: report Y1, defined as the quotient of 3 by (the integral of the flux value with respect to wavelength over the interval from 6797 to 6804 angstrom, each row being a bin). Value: 0.145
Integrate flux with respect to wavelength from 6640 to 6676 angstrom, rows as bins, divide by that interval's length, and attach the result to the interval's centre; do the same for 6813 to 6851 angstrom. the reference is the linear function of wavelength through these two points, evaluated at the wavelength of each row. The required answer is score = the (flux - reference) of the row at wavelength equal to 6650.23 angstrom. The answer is 0.06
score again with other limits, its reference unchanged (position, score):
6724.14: -0.52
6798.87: -0.20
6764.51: -0.17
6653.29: -0.34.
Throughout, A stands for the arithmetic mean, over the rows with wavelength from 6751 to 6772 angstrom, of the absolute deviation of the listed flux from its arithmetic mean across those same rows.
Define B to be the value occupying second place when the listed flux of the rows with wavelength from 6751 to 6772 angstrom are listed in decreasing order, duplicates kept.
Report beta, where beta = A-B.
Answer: -3.0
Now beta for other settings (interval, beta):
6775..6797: -2.9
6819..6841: -2.9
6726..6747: -3.1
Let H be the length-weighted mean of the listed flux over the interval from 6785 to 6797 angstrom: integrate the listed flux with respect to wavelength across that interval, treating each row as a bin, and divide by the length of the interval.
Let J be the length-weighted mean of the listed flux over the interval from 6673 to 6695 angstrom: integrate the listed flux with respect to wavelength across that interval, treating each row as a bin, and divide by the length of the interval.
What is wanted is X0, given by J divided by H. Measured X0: 1.20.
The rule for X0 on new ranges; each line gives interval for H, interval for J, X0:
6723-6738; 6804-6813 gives 0.97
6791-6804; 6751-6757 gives 1.00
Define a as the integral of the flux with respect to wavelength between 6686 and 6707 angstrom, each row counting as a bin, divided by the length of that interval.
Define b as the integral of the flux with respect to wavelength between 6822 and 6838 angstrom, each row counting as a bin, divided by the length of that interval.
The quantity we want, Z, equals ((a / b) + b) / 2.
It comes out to 2.04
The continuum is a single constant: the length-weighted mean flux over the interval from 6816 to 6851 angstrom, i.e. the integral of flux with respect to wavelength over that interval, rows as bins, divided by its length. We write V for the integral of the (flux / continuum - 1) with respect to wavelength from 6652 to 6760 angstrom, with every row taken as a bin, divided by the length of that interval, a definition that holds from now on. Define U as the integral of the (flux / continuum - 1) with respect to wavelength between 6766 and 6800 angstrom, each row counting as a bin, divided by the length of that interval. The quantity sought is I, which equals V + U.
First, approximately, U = 0.01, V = 0.11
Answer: 0.12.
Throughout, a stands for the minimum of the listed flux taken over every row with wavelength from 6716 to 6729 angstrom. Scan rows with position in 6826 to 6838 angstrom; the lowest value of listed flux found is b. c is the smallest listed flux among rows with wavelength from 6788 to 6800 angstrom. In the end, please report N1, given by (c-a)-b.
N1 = -2.84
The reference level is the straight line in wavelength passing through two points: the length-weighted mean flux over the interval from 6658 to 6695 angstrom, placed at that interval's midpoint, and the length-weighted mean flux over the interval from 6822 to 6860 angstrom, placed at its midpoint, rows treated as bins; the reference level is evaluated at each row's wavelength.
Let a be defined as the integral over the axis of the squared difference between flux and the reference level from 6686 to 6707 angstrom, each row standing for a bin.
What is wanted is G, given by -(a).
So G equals -0.4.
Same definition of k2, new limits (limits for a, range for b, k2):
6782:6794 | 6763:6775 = 0.10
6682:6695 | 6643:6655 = 0.16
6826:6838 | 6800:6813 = 0.04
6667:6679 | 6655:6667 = -0.07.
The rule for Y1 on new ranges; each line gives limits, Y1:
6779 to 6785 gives 0.172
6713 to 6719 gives 0.163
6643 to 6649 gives 0.127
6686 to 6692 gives 0.152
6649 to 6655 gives 0.141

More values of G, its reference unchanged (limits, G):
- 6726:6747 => -0.7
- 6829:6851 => -0.2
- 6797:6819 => -0.4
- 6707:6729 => -2.7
